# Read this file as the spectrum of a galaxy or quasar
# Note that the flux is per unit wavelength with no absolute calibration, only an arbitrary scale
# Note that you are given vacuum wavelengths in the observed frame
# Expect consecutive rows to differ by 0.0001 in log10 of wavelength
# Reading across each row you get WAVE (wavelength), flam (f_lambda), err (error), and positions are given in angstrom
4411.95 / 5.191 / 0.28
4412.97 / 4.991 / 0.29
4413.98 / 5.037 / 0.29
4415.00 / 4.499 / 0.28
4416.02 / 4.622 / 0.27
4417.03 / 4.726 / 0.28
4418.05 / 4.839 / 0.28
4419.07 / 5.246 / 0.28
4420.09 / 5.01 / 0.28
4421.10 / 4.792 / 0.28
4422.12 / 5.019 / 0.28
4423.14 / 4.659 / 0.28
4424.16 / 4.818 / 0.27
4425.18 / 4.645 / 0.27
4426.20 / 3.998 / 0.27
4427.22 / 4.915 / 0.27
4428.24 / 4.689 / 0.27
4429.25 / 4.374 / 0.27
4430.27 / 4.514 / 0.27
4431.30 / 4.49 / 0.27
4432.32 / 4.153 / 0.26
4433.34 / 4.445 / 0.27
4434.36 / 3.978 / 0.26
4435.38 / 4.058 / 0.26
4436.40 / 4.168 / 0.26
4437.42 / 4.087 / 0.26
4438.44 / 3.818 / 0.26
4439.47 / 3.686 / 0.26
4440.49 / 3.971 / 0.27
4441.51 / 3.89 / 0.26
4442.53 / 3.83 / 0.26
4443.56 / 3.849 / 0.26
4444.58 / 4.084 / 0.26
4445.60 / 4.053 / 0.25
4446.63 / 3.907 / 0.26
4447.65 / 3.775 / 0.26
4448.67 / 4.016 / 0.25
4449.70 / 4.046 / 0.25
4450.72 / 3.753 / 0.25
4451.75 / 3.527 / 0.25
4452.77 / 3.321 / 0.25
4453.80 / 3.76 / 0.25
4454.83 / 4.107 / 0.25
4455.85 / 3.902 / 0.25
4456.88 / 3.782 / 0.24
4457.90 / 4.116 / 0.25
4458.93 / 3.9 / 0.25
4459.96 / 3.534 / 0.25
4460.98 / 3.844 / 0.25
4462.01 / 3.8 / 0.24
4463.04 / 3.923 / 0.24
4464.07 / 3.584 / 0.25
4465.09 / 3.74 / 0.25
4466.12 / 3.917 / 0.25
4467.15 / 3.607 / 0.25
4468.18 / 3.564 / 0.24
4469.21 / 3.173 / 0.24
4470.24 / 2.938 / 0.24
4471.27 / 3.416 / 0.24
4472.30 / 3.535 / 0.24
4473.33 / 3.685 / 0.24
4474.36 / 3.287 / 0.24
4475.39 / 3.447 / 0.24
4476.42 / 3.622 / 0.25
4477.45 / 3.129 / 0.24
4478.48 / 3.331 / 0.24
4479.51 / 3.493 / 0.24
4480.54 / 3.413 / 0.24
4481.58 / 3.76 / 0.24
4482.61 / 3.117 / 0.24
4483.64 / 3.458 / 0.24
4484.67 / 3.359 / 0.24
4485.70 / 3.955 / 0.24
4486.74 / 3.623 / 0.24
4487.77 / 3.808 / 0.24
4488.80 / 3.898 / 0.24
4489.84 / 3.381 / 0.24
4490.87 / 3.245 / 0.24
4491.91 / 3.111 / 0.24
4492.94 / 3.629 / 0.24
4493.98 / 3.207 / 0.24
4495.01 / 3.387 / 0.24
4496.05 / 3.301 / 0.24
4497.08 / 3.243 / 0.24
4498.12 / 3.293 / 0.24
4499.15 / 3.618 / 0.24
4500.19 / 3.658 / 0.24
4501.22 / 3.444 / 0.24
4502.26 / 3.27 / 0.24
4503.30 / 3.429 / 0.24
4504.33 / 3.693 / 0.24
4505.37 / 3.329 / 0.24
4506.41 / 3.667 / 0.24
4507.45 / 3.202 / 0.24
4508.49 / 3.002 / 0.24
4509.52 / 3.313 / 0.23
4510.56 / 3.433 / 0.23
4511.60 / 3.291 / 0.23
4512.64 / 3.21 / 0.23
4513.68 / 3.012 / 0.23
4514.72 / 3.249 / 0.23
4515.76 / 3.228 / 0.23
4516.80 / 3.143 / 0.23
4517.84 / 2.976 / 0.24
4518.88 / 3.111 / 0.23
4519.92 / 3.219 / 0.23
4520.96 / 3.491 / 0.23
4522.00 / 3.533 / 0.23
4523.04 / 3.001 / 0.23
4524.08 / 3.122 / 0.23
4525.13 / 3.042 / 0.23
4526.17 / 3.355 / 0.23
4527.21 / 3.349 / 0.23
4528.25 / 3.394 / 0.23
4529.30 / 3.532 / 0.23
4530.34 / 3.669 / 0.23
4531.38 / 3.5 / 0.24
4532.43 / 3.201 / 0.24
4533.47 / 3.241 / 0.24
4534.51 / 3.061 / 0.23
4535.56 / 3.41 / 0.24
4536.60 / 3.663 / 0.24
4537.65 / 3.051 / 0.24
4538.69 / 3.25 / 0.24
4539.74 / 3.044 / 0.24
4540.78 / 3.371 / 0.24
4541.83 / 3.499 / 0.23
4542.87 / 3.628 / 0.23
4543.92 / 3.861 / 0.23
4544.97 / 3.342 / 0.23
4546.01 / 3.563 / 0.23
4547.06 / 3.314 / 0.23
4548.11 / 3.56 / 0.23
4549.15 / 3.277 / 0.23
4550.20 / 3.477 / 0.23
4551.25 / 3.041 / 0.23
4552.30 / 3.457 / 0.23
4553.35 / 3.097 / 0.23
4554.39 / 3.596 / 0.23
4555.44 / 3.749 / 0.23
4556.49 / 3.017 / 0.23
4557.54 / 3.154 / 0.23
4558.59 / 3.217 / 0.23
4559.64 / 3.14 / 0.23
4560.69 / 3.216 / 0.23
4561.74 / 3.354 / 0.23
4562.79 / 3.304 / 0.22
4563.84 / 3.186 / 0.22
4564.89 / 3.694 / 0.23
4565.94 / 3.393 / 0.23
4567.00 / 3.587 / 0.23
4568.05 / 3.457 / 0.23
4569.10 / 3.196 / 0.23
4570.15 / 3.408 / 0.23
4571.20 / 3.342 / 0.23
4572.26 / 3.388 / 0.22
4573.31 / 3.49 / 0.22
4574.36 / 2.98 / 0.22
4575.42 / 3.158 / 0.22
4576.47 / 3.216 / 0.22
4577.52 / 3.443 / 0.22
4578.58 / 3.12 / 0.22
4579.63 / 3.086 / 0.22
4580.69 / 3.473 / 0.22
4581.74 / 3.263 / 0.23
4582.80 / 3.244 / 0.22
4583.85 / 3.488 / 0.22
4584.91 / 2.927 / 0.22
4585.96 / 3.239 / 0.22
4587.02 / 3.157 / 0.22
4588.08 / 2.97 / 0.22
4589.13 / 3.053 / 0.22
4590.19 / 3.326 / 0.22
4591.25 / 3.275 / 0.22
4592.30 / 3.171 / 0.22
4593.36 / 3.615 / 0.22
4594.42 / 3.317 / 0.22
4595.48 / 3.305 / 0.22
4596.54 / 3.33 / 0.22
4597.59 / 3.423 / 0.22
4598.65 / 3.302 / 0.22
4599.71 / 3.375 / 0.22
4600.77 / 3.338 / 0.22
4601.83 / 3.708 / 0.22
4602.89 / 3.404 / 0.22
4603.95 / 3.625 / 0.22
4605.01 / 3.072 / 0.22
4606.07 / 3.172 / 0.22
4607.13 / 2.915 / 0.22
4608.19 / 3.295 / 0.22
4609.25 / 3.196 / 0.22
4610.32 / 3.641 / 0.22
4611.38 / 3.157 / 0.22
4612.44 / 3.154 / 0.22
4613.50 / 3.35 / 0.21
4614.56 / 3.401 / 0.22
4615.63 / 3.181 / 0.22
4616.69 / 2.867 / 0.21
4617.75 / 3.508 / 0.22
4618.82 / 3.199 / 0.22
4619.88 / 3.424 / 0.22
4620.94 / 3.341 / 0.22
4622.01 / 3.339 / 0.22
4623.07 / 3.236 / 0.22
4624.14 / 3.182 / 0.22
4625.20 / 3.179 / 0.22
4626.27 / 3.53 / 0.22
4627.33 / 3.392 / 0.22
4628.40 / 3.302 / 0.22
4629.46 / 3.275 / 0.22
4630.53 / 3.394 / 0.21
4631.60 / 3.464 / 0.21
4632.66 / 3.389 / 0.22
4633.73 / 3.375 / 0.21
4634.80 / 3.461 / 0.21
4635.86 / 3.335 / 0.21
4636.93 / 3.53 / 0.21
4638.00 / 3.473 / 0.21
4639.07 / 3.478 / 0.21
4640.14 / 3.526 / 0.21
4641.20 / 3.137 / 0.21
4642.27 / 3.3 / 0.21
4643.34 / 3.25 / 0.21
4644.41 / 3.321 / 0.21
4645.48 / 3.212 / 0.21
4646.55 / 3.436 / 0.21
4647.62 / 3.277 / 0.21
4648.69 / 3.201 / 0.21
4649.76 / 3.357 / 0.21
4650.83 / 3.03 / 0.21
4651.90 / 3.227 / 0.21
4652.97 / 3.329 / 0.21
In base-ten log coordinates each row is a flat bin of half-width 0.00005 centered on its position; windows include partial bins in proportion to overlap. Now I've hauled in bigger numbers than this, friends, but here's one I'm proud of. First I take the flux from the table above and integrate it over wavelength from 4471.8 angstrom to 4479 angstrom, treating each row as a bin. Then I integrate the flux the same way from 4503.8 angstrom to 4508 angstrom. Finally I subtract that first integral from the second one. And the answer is -10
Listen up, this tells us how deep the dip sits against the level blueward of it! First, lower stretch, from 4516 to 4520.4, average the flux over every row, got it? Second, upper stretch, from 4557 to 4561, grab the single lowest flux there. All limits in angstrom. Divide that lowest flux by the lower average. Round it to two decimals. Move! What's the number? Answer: 1.01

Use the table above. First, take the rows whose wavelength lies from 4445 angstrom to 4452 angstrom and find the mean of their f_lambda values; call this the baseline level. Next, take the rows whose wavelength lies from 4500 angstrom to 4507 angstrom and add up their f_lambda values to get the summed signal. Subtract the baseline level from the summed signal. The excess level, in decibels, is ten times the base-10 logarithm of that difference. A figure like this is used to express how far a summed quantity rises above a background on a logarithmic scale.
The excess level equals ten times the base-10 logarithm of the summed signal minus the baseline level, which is 13.14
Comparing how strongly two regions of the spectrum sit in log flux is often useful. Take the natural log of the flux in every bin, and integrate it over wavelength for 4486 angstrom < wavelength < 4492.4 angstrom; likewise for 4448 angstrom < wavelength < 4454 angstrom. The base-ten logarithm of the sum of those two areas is 1.20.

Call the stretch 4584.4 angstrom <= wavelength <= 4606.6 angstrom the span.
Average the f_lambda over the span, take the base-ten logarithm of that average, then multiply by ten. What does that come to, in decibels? 5.17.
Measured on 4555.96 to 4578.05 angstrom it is 5.19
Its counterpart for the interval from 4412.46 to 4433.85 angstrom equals 6.71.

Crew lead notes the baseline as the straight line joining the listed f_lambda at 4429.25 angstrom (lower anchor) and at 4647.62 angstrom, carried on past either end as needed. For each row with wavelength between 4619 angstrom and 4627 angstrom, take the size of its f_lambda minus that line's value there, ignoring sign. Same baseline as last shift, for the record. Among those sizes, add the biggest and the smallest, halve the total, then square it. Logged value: 0.01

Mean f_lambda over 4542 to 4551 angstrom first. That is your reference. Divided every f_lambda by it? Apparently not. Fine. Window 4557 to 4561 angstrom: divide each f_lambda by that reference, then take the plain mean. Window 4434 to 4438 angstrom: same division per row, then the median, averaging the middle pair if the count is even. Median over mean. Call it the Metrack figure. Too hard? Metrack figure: 1.28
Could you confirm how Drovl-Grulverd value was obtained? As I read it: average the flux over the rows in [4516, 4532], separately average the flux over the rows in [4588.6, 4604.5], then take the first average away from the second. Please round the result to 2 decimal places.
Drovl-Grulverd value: 0.08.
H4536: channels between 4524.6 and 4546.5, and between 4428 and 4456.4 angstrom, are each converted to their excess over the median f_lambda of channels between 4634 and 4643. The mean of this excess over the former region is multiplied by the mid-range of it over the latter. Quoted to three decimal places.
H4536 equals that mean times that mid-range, -0.046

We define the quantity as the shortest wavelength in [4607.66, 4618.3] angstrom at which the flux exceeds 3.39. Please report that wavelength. 4610.32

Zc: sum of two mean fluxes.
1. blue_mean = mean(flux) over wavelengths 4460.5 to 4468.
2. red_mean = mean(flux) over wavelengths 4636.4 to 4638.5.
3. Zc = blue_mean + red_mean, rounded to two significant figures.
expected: 7.3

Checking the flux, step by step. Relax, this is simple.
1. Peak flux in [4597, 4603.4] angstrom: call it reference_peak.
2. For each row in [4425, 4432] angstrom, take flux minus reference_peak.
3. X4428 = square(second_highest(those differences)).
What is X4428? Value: 0.96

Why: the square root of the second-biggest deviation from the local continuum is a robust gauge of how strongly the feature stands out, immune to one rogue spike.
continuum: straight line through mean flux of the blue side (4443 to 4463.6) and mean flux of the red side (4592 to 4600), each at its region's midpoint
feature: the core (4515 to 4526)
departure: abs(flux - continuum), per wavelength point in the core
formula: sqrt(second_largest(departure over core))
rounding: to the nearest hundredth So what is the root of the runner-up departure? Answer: 0.78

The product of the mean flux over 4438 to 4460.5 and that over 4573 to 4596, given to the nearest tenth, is 12.5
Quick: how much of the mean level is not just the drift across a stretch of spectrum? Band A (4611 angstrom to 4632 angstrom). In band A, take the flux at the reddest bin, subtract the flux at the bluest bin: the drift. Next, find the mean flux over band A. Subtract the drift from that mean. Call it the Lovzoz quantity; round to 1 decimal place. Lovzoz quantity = 3.0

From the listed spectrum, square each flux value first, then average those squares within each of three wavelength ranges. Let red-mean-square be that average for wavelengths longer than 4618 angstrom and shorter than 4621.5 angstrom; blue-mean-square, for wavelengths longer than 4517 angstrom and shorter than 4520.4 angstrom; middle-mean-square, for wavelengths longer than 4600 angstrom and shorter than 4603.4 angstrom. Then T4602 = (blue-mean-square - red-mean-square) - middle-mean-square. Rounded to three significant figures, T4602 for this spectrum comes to -13.6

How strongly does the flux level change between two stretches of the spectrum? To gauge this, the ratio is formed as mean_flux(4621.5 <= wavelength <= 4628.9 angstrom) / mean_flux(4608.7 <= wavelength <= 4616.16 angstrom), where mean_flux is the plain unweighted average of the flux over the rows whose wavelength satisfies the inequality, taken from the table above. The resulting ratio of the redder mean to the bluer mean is 1.00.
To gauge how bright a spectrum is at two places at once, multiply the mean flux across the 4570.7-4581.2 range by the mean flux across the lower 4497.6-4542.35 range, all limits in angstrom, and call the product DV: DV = 10.8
